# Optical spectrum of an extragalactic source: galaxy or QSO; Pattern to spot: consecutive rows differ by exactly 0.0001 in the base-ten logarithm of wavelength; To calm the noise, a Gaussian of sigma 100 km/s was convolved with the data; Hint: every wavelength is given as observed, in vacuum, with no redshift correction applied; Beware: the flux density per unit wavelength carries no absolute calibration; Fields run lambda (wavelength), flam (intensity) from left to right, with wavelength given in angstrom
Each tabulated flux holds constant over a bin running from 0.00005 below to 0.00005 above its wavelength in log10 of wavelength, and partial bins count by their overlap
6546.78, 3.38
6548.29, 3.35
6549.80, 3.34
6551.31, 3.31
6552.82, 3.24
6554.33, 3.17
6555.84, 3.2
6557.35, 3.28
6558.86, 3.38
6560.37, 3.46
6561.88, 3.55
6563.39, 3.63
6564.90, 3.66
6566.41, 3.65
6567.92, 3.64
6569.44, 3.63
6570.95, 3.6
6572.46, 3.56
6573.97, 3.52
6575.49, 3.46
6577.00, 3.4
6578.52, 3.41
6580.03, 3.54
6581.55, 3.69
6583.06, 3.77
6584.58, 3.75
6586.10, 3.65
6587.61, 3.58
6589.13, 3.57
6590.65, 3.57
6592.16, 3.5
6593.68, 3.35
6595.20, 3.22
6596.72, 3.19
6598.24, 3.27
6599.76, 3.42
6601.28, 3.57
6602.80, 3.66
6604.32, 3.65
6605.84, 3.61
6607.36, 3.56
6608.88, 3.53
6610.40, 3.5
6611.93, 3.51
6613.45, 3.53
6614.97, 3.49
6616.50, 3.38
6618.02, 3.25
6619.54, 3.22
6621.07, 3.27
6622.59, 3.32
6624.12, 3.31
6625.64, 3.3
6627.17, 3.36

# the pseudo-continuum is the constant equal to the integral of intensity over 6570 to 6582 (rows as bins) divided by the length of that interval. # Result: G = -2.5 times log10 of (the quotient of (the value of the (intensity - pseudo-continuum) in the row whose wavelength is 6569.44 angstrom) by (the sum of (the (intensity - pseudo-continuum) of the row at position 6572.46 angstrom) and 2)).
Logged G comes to 3.18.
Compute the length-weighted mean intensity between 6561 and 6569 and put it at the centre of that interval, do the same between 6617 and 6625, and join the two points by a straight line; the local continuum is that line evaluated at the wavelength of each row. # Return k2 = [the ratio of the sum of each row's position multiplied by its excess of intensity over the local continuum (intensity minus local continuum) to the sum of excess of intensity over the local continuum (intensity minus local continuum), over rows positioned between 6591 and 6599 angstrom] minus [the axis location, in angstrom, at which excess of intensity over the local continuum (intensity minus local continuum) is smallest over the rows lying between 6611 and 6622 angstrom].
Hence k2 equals -23.1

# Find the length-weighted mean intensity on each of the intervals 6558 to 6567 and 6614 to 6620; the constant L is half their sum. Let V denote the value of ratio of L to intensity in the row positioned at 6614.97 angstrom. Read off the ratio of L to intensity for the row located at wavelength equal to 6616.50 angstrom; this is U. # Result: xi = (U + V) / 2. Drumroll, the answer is 1.00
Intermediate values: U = 1.02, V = 0.99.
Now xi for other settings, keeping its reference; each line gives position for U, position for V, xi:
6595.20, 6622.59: 1.06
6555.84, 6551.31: 1.06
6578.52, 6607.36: 0.99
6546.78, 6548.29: 1.03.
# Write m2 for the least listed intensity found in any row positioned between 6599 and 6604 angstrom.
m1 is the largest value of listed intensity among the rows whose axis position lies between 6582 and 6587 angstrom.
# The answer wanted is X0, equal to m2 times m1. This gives 12.9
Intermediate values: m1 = 3.77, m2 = 3.42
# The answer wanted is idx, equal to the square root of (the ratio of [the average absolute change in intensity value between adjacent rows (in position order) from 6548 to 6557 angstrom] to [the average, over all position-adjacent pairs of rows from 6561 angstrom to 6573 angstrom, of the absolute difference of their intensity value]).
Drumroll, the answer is 1.2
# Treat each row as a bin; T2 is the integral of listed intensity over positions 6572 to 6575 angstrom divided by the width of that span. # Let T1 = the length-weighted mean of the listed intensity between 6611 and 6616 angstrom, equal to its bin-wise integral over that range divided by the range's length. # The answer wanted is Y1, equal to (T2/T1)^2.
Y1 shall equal 1.02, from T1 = 3.50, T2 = 3.53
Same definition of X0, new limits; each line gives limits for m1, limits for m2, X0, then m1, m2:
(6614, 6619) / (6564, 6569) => 12.7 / 3.49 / 3.64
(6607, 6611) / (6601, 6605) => 12.7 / 3.56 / 3.57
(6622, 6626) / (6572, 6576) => 11.5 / 3.32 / 3.46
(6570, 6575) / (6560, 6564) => 12.5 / 3.6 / 3.46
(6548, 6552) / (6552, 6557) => 10.6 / 3.35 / 3.17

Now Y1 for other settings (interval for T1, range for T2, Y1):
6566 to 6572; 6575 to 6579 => 0.89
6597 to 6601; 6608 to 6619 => 1.06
